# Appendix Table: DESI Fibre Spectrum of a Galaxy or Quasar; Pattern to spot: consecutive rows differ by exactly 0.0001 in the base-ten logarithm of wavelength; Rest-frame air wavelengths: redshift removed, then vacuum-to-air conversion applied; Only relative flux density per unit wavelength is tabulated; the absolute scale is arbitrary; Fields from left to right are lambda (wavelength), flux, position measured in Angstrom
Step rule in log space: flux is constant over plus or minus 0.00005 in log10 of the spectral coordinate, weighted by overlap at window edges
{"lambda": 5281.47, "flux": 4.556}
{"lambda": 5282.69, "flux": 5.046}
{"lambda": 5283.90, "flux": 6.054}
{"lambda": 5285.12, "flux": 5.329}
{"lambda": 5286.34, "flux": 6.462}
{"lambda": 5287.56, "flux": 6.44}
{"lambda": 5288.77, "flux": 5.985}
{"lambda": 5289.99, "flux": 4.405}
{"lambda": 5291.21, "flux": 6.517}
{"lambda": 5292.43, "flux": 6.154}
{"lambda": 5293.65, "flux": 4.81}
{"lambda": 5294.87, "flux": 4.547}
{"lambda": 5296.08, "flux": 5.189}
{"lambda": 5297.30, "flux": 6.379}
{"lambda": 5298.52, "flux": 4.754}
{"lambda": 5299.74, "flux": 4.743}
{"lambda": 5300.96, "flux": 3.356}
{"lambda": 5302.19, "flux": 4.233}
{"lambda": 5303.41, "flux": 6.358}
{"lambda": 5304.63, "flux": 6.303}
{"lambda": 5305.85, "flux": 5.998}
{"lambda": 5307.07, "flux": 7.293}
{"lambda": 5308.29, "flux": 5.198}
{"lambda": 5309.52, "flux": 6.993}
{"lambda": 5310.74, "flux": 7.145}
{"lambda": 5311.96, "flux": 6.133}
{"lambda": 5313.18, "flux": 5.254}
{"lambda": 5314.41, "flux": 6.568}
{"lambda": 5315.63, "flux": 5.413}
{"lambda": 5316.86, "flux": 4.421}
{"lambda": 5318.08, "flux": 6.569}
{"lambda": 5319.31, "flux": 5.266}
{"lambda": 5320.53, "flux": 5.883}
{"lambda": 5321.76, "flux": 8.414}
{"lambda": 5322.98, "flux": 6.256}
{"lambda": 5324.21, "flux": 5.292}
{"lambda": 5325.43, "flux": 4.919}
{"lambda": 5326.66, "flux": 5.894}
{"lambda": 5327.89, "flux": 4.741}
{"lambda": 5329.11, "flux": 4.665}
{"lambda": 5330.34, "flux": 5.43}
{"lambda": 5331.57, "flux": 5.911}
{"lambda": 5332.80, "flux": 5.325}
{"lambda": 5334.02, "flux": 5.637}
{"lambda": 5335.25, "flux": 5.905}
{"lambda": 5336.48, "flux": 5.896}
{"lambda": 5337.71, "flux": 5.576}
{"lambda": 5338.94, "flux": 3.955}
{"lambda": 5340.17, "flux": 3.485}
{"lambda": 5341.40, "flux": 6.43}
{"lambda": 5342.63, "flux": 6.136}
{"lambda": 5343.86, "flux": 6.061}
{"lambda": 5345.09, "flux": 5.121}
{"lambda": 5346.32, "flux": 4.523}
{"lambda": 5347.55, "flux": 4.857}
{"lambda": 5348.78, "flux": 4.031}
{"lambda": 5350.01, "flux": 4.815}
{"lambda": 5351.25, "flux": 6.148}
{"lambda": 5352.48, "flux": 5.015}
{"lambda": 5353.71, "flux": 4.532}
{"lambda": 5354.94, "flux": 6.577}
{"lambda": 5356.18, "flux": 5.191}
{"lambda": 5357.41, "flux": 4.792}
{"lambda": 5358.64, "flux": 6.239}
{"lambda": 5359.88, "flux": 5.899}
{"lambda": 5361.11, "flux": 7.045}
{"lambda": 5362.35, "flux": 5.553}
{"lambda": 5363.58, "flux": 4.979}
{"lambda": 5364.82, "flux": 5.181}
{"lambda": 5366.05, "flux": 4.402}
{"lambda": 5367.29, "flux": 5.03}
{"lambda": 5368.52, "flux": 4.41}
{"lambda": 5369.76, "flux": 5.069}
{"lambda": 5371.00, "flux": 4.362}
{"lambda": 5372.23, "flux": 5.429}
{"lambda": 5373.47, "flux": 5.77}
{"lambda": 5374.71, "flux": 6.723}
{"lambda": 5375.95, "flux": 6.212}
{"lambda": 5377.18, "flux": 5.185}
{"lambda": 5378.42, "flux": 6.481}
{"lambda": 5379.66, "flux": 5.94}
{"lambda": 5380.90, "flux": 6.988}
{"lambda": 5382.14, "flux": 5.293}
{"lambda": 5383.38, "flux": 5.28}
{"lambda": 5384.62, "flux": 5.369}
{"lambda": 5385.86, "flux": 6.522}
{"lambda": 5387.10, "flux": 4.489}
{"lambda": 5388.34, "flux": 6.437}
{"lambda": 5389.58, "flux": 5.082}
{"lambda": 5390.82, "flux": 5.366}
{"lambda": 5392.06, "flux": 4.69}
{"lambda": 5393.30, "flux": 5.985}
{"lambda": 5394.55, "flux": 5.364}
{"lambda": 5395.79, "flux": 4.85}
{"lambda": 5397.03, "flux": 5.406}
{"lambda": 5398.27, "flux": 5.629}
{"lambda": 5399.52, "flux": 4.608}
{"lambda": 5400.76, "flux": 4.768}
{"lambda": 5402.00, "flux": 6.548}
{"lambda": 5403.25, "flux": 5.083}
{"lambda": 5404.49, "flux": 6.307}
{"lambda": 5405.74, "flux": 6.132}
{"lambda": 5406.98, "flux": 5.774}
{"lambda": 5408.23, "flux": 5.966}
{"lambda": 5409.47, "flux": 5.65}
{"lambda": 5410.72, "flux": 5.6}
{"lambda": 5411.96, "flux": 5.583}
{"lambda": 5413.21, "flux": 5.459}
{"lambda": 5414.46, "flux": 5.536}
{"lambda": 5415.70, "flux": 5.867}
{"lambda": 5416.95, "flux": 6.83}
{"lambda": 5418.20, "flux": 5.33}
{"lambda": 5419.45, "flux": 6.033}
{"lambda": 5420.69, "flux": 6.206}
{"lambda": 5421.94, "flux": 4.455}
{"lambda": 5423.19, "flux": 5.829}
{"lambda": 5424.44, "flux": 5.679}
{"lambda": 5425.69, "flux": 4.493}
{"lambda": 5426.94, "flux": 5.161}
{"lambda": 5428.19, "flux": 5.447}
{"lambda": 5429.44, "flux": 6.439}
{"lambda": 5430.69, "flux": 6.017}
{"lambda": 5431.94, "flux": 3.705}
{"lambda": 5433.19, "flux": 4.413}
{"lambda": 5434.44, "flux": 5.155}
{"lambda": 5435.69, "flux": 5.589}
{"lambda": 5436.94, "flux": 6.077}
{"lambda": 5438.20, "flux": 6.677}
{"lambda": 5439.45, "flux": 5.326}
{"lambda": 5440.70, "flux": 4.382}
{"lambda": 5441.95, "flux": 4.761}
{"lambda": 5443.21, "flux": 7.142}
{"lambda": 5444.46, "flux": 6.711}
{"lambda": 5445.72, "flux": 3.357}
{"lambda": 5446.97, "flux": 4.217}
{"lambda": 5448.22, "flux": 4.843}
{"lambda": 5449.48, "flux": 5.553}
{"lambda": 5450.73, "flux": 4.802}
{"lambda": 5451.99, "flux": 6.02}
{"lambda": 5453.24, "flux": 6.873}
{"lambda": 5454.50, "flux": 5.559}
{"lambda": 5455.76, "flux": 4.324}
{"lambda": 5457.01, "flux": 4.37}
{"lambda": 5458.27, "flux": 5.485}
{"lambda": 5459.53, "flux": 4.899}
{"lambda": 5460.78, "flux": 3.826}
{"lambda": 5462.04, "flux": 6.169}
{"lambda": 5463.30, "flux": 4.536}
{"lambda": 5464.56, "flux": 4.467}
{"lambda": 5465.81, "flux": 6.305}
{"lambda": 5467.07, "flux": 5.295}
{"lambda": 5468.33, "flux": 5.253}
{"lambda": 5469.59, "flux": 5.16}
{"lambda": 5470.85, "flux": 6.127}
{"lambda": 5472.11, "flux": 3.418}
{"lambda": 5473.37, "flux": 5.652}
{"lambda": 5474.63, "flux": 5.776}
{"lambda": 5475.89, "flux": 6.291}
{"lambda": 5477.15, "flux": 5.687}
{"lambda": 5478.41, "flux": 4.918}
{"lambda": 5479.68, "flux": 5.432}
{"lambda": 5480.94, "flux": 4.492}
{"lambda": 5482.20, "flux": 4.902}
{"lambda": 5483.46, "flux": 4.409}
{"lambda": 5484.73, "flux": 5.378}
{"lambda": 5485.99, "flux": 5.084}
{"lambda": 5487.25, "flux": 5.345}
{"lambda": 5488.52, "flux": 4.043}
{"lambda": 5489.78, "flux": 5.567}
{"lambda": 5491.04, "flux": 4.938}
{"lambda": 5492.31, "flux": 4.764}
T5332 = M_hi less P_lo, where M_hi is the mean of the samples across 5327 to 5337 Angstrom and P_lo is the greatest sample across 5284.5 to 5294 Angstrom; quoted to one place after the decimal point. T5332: -1.1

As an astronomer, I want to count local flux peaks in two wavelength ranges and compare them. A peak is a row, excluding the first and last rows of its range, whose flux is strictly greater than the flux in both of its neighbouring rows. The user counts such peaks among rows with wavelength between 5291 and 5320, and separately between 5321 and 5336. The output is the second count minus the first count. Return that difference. -4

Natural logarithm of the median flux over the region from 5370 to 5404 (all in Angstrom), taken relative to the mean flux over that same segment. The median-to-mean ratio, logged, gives -0.03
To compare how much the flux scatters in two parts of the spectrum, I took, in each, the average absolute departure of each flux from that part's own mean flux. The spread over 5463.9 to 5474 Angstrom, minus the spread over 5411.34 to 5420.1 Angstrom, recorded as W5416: 0.27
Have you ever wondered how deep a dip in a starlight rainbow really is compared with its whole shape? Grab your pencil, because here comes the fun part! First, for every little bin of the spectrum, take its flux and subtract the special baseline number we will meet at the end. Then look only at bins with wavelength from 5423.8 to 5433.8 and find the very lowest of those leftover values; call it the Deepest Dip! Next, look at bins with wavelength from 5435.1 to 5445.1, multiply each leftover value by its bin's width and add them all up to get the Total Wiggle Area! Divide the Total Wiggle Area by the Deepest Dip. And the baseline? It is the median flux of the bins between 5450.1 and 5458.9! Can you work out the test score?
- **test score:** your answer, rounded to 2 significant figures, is -2.0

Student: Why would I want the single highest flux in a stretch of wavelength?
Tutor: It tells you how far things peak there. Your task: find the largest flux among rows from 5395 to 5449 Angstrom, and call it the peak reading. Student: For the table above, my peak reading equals 7.142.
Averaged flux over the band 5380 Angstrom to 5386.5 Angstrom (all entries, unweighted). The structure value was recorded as 5.89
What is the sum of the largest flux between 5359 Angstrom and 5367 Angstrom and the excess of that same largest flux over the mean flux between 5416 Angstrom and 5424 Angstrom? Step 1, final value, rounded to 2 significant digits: 8.3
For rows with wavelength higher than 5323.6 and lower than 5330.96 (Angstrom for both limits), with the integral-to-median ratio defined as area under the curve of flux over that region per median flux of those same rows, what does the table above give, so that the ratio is 7.4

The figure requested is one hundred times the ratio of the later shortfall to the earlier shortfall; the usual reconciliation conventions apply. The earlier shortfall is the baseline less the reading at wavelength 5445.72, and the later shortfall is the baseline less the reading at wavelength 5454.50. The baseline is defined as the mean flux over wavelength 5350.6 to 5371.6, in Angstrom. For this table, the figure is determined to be -12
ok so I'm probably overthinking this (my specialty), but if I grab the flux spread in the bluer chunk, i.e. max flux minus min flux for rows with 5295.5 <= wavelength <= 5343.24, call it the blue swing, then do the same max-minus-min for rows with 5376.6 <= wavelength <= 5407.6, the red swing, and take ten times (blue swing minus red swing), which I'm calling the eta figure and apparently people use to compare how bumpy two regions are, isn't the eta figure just 26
